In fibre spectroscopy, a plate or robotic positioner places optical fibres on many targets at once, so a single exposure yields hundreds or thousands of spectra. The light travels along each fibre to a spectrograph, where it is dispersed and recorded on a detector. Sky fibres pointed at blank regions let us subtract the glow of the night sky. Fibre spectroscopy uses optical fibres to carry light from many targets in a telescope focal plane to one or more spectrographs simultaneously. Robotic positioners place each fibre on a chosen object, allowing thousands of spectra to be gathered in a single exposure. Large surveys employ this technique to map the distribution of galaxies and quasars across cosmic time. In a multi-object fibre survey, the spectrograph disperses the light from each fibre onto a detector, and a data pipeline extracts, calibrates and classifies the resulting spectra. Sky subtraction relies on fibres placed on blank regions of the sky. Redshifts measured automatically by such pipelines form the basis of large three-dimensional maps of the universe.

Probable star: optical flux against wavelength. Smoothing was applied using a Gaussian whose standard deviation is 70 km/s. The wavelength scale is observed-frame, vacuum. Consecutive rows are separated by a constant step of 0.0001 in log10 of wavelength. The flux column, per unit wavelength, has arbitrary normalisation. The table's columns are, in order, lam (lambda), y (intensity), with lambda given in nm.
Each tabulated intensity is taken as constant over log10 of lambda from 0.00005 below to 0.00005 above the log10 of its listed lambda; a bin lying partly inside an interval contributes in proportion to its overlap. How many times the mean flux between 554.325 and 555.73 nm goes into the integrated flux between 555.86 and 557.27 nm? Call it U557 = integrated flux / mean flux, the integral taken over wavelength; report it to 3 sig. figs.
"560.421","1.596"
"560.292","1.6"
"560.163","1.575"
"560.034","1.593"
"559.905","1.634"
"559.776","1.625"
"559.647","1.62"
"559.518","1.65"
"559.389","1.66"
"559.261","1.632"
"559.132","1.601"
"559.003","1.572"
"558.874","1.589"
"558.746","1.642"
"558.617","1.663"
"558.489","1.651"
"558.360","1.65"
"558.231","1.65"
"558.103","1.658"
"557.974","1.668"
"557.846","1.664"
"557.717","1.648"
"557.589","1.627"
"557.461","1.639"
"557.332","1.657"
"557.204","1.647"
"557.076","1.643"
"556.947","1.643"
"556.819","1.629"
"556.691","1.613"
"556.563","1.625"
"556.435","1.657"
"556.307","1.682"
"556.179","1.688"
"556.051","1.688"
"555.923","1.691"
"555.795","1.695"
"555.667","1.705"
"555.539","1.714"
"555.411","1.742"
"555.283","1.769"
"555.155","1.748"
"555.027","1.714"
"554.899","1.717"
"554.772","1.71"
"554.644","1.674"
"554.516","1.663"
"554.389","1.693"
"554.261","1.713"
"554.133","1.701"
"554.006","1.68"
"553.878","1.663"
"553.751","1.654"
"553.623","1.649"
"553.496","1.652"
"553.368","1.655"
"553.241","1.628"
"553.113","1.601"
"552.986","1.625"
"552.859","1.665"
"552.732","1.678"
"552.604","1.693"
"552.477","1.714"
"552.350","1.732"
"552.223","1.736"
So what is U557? 1.36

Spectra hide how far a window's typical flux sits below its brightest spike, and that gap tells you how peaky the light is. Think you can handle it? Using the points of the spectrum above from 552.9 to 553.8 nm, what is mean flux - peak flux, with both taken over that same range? -0.017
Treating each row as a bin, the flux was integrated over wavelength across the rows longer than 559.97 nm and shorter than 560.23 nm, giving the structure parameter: 0.41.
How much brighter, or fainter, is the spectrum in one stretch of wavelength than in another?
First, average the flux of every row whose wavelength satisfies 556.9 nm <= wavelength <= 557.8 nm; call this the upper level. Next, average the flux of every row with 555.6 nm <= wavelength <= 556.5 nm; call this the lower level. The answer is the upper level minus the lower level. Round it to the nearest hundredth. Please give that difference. -0.04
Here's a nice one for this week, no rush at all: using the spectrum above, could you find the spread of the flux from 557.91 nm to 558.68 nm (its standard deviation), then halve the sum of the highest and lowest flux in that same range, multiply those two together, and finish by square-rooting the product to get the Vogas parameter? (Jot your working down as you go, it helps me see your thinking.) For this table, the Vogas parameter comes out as 0.11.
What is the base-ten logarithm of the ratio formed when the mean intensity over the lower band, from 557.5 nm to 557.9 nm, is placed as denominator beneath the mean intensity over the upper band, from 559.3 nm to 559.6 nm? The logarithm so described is 0.002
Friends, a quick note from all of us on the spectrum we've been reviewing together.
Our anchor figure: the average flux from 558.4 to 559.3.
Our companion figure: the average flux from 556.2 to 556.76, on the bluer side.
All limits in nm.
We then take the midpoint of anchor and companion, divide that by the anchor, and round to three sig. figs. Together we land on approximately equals 1.01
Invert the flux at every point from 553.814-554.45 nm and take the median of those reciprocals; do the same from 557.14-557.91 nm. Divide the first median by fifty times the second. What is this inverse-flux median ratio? 0.0195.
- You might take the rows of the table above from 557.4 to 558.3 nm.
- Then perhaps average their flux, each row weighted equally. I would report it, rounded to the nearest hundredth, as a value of 1.65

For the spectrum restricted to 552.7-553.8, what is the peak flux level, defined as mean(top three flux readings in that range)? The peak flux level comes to 1.67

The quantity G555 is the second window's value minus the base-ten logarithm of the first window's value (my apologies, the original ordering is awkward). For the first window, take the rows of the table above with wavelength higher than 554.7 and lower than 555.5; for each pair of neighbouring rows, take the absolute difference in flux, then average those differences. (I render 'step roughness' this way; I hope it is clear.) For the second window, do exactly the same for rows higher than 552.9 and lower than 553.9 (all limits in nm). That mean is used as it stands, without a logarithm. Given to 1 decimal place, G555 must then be 1.7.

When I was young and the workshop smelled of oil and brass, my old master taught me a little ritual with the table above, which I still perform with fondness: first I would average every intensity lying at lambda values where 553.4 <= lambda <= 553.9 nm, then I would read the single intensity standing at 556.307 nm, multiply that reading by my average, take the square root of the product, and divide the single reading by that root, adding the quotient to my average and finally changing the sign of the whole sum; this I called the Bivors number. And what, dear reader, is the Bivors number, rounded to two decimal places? -2.66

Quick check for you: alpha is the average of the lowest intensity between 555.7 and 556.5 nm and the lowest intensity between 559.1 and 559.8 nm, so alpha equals 1.629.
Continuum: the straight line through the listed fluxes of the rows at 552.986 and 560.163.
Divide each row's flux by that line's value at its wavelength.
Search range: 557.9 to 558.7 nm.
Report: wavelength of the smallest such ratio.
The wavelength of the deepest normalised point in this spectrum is 558.231 nm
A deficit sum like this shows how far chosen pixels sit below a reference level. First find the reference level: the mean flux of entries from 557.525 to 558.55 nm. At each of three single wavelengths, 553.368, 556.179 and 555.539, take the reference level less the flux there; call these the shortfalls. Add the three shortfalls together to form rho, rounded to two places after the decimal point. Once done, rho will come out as -0.10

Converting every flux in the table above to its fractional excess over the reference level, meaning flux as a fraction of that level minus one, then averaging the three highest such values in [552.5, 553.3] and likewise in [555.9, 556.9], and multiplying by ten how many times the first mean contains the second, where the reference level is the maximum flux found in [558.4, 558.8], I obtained 6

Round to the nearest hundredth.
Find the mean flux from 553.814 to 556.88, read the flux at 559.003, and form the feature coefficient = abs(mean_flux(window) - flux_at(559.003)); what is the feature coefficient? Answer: 0.12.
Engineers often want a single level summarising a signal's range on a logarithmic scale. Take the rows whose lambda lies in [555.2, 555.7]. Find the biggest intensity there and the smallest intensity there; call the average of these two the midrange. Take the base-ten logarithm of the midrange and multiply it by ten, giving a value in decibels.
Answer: 2.40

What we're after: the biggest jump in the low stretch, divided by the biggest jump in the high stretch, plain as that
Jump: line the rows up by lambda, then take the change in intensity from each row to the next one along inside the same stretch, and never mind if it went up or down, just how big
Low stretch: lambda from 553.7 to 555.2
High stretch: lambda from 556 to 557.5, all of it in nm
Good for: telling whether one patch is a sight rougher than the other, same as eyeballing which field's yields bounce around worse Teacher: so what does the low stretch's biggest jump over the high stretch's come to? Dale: 1.1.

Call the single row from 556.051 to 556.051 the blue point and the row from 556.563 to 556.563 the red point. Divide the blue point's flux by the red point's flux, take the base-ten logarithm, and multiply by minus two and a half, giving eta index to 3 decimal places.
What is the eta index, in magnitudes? -0.041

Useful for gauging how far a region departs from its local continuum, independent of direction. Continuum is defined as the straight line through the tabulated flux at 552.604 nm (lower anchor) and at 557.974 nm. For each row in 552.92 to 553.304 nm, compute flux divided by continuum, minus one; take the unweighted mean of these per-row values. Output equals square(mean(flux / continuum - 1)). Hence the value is 0.0018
